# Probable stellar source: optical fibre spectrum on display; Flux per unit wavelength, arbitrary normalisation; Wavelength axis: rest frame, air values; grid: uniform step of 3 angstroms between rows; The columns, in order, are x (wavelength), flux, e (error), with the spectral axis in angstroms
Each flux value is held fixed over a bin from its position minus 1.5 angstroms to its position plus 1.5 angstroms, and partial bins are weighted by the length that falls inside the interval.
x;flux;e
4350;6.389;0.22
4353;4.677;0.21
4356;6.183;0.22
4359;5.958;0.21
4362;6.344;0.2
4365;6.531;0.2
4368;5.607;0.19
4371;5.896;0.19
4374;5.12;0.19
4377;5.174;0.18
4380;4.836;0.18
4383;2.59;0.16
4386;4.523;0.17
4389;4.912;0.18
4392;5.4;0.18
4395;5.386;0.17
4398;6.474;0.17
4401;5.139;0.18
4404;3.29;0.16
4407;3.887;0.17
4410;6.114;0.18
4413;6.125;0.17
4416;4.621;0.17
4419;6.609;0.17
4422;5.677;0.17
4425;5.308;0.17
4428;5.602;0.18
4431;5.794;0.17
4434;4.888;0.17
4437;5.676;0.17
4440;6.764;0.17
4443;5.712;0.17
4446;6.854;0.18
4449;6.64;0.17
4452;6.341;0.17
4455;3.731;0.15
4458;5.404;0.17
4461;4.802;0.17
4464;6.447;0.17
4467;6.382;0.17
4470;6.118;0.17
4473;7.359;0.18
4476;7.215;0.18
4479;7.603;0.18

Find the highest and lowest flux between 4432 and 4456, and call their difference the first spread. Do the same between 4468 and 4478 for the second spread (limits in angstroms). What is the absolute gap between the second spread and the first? 1.9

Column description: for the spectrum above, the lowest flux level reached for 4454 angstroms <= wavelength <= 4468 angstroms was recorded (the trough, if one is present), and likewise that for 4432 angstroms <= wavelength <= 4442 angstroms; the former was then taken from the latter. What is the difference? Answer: 1.2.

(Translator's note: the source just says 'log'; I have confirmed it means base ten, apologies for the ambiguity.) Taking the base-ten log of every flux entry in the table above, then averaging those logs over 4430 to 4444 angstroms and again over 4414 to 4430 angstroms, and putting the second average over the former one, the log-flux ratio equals 0.98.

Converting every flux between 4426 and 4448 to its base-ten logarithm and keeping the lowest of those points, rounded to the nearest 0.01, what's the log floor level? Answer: 0.69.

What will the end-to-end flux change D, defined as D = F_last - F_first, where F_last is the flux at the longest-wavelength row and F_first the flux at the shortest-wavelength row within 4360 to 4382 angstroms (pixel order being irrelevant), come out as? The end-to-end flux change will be -1.5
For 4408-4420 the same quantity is 0.5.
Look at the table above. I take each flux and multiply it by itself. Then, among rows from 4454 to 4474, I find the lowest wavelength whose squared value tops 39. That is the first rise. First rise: 4464 angstroms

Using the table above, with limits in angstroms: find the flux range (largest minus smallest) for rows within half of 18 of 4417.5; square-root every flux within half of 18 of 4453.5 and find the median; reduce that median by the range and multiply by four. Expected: 1.7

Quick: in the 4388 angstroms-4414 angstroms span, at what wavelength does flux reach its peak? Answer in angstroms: 4398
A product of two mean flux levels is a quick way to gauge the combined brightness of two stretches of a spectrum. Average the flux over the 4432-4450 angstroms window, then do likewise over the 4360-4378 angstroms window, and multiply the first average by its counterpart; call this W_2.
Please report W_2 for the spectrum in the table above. 35.2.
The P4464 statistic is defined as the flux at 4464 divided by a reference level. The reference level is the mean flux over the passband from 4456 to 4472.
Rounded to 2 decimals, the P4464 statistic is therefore 1.11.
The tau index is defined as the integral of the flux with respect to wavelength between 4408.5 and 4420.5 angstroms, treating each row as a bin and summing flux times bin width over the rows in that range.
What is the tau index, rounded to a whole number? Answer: 70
